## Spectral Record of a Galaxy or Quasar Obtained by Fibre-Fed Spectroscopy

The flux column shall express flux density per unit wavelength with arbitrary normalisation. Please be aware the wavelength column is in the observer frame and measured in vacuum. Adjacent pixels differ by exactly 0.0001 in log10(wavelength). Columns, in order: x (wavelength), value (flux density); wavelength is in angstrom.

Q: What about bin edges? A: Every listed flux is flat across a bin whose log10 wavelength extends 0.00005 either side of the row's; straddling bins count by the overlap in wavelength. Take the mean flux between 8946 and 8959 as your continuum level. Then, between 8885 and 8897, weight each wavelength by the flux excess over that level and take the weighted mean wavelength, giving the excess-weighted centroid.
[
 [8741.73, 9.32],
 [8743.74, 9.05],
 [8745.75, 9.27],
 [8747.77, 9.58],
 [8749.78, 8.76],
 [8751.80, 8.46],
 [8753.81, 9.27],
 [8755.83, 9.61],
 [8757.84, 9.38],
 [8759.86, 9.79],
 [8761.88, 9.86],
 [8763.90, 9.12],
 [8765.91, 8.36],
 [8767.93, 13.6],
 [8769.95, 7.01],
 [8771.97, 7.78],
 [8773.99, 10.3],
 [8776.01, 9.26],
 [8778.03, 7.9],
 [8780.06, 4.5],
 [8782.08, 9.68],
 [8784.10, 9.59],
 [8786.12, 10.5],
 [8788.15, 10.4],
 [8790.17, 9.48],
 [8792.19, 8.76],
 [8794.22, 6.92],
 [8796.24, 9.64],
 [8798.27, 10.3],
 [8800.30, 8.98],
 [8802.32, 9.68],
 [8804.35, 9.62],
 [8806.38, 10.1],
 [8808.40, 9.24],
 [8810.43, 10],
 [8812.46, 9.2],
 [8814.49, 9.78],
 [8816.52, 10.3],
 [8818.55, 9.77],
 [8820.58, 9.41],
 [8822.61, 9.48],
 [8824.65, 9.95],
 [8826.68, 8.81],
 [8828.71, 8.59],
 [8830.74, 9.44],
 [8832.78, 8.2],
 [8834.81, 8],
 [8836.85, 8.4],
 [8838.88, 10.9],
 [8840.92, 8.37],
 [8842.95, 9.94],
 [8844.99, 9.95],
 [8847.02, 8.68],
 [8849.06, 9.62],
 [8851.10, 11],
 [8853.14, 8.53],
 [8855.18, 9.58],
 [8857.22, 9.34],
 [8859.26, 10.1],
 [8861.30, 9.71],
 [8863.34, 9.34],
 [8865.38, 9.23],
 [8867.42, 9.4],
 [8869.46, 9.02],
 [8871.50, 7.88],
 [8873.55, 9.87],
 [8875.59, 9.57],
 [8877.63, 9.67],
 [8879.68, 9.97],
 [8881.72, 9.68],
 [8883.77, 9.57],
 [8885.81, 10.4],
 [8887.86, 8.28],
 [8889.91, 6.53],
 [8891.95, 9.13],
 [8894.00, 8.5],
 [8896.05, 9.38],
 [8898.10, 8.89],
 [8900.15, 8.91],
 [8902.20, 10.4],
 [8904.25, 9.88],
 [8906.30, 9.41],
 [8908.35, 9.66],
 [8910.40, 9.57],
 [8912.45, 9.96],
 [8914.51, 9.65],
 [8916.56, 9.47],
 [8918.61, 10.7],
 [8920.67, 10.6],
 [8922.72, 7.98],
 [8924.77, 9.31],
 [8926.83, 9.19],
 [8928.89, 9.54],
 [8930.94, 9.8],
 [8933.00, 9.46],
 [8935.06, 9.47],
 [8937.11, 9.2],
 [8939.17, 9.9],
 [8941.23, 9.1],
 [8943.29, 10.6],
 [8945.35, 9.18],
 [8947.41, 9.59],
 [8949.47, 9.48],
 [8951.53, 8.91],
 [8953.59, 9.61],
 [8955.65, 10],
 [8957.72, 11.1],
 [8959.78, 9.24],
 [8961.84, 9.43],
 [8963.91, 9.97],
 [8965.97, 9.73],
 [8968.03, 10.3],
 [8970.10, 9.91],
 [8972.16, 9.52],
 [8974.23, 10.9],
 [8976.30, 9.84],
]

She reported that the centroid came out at 8891.2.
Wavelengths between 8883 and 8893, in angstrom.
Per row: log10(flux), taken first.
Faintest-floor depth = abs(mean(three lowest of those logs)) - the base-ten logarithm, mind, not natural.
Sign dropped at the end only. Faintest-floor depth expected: 0.898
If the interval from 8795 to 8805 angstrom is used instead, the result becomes 0.974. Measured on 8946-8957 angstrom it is 0.970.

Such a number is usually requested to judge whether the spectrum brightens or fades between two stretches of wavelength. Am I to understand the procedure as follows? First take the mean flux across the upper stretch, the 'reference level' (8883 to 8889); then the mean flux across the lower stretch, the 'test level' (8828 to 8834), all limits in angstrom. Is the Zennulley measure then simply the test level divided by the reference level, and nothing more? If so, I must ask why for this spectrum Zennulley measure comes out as 0.93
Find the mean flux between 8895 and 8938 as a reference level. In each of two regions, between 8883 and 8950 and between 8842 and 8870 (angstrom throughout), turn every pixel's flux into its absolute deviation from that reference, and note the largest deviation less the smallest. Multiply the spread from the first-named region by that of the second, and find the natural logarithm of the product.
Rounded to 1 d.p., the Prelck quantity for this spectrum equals 1.5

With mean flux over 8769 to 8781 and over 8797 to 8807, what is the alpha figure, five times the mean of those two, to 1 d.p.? 43.8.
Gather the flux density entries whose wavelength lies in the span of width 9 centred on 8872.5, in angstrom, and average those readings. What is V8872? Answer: 9.1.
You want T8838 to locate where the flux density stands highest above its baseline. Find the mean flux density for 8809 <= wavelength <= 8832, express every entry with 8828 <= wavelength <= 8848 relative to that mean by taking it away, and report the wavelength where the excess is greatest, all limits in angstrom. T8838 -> 8838.88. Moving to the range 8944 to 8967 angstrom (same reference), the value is 8957.72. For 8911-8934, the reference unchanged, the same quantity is 8918.61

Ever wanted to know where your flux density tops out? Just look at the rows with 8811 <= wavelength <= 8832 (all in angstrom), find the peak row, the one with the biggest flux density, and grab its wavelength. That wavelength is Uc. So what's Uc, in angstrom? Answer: 8816.52 angstrom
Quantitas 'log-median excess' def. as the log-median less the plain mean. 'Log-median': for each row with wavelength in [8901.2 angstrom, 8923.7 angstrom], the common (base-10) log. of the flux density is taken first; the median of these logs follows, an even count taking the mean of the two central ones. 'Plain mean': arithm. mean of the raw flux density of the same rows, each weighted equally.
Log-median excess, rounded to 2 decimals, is -8.77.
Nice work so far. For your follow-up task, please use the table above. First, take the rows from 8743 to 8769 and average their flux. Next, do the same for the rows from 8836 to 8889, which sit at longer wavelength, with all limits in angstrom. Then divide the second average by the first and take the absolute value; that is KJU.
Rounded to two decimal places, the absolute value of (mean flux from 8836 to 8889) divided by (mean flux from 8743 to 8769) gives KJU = 0.99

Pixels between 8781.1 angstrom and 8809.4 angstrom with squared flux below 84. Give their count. 3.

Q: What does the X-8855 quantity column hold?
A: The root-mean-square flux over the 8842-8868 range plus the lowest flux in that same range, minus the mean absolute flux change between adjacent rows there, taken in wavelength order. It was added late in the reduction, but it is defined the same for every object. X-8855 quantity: 17.4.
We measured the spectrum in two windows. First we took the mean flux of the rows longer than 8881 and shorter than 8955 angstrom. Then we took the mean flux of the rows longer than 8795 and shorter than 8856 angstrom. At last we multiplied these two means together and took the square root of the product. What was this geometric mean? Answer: 9.43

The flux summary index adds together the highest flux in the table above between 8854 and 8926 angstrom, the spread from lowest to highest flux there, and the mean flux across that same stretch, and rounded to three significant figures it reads 24.3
